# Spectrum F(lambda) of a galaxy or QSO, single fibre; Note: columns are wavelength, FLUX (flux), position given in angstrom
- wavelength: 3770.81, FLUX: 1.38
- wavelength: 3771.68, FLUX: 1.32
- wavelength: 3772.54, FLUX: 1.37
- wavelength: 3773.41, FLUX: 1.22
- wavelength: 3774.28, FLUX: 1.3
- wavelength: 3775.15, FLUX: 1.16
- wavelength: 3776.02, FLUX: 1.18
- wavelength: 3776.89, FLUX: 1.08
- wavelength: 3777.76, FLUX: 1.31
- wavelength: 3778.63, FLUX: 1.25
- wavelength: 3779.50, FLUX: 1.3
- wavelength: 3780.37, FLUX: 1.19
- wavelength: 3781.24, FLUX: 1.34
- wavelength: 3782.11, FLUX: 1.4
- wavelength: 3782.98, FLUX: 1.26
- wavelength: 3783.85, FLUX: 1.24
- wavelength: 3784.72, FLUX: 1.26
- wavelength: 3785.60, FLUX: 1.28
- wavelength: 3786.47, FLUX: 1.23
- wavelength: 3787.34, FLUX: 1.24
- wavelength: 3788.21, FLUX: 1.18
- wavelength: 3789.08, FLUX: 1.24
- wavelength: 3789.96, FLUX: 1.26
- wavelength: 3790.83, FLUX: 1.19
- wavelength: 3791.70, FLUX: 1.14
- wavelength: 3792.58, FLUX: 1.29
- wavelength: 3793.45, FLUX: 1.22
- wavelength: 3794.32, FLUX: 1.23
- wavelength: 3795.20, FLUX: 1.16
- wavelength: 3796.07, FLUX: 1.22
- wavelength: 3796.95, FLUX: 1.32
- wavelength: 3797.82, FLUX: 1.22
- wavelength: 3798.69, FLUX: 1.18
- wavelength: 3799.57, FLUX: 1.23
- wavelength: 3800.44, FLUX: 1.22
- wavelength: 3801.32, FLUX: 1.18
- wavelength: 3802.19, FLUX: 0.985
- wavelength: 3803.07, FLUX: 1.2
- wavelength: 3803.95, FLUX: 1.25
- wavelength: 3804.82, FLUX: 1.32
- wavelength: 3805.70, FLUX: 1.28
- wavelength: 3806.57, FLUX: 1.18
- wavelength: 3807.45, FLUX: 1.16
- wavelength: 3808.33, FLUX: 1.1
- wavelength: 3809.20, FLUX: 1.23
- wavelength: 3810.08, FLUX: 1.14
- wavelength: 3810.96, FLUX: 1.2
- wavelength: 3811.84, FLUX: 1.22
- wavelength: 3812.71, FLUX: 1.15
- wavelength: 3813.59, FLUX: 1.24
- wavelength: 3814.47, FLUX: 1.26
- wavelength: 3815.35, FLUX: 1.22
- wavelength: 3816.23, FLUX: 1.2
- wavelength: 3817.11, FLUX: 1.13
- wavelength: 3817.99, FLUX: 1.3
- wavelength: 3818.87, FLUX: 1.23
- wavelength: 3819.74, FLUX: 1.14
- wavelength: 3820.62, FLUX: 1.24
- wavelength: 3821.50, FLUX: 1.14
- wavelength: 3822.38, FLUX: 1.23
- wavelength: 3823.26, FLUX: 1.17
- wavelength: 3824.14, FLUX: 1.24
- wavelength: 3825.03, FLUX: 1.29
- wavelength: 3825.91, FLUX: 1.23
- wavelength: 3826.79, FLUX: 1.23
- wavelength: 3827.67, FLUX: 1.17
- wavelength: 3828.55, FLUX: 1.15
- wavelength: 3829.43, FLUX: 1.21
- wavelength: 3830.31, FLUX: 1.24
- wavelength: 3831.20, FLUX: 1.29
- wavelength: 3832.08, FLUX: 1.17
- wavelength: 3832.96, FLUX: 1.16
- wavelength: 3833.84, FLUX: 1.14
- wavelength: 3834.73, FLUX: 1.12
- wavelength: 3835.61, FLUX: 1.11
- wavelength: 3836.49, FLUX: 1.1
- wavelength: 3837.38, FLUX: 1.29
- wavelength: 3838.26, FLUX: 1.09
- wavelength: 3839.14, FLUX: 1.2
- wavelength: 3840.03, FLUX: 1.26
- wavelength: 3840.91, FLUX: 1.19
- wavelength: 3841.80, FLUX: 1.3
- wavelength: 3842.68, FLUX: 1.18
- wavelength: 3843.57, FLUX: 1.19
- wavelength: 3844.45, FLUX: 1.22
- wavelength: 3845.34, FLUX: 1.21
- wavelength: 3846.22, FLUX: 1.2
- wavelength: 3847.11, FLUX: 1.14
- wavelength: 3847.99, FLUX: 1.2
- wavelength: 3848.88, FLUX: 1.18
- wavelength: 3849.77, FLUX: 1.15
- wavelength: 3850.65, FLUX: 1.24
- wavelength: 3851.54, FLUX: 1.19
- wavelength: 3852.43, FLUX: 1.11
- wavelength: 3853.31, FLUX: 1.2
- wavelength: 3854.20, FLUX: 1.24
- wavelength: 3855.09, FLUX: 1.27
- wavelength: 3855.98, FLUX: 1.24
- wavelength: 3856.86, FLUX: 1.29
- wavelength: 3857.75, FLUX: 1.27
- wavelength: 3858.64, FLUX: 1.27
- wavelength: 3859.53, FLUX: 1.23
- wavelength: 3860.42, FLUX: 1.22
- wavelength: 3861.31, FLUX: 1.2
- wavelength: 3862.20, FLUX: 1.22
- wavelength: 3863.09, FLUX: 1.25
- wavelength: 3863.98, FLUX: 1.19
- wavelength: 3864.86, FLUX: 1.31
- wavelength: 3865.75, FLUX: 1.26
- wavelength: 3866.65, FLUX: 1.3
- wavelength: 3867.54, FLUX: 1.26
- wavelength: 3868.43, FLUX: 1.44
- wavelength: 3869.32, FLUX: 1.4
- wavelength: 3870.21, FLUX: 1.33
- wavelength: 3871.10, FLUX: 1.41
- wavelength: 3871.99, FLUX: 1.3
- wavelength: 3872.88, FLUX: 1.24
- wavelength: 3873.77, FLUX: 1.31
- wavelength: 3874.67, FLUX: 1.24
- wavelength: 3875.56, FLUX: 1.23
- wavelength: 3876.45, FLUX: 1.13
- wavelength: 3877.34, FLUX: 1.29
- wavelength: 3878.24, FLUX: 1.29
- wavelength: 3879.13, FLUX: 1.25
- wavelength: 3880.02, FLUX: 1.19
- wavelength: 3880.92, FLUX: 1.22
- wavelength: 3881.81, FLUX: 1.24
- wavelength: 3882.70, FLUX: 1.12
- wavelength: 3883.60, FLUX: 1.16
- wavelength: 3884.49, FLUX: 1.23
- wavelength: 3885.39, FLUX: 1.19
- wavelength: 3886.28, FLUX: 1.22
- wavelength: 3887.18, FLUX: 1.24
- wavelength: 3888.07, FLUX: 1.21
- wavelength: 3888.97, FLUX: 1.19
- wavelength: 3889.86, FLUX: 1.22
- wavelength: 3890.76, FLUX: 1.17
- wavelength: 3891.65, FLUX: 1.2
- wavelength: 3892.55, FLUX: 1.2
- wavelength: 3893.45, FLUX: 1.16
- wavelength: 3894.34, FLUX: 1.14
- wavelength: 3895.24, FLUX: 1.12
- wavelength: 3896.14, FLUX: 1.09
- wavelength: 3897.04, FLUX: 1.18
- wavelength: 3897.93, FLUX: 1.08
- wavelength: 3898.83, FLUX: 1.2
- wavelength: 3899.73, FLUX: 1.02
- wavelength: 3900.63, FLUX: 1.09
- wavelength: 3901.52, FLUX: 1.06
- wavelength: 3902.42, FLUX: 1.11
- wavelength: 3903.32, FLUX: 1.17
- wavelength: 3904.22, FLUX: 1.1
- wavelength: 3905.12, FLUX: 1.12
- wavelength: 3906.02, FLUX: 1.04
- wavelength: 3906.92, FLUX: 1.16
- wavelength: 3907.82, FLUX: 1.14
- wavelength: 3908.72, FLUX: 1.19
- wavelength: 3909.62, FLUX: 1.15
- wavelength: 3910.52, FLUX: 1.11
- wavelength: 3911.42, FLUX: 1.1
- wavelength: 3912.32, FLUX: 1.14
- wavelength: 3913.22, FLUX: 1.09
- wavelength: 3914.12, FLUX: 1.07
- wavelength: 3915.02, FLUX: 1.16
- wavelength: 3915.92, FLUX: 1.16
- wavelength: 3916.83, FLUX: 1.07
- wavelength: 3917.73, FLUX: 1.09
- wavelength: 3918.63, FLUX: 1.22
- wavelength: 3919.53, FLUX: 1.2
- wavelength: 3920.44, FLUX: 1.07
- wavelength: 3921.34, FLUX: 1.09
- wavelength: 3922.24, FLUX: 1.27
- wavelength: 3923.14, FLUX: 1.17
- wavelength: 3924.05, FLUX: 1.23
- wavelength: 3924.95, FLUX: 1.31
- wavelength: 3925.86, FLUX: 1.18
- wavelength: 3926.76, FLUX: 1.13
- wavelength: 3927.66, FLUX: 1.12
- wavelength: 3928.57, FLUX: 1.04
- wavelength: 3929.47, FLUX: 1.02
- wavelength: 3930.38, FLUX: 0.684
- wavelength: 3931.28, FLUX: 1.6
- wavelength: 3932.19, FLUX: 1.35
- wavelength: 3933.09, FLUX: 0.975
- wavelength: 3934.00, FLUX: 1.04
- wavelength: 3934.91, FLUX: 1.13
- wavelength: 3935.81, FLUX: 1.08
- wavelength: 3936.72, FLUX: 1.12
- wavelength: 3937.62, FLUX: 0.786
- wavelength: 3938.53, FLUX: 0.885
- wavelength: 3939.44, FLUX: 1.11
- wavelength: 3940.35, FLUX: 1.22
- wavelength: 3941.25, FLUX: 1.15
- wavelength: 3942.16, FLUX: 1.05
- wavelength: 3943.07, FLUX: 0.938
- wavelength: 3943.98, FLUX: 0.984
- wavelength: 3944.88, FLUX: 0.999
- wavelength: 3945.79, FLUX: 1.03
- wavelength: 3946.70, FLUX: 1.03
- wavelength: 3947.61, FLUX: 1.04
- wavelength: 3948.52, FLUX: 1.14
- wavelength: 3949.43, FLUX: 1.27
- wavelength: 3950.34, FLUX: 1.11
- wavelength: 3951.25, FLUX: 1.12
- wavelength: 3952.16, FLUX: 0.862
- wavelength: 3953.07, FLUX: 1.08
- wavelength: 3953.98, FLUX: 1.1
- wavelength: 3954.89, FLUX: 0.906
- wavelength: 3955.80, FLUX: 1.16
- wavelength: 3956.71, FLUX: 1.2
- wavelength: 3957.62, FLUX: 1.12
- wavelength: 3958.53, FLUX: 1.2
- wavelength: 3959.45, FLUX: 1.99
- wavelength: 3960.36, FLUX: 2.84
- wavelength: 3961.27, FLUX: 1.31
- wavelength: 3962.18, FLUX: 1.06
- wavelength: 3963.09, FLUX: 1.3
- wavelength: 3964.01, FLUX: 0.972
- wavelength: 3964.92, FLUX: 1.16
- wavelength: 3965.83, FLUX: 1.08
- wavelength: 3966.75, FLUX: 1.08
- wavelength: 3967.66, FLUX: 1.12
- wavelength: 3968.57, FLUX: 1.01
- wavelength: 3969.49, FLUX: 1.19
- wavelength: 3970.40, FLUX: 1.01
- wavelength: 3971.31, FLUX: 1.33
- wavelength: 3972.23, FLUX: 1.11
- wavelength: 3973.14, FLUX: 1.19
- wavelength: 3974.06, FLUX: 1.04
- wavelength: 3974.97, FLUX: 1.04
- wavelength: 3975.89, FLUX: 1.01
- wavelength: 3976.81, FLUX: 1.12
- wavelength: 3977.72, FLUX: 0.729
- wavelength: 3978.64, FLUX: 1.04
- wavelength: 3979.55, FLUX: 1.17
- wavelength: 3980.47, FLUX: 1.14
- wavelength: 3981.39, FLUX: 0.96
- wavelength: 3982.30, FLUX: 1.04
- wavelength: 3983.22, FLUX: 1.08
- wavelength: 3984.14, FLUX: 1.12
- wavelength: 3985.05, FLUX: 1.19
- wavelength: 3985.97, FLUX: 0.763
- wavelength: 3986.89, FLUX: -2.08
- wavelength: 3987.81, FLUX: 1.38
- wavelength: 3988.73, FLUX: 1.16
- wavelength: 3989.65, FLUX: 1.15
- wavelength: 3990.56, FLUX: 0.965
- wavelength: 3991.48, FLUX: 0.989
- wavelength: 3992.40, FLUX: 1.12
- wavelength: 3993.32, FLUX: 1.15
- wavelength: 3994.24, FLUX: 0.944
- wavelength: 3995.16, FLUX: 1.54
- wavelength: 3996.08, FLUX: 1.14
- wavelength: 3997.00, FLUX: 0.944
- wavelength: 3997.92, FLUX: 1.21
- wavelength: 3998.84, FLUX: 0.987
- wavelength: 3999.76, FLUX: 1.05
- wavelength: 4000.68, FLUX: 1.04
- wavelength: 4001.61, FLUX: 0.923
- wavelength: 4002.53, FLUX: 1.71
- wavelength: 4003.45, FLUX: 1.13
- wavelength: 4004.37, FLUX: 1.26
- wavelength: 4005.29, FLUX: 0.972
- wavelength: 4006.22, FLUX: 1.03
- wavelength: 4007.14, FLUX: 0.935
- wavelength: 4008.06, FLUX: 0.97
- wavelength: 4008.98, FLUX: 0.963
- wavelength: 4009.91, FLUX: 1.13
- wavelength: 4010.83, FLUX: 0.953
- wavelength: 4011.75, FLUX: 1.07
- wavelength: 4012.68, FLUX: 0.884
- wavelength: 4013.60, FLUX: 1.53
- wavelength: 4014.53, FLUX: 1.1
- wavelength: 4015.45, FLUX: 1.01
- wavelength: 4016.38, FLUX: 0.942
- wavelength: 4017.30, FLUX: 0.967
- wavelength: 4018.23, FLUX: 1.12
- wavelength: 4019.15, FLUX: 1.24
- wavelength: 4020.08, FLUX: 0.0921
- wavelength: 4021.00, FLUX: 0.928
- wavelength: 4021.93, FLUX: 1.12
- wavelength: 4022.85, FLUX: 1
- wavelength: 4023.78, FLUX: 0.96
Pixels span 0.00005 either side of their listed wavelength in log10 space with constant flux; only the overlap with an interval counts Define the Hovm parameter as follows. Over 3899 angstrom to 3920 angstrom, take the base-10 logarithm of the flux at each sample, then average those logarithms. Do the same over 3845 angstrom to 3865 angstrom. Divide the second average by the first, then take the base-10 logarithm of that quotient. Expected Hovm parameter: 0.24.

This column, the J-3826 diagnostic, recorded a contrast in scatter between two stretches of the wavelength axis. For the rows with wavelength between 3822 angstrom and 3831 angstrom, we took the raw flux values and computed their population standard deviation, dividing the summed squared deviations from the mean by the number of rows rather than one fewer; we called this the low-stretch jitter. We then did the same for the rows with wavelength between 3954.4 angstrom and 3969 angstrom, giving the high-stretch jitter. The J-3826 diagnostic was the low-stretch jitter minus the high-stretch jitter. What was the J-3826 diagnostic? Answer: -0.43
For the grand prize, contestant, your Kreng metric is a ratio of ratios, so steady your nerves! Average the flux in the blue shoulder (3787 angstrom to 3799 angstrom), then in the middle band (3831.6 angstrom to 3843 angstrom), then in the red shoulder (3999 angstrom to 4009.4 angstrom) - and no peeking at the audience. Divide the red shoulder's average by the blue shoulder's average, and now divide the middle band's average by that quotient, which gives 1.32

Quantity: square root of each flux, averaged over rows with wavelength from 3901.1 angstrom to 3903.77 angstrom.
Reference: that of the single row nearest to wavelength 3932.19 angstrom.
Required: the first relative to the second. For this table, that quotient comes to 0.91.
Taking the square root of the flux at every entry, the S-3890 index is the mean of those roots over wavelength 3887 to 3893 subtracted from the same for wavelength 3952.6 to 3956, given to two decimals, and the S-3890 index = -0.07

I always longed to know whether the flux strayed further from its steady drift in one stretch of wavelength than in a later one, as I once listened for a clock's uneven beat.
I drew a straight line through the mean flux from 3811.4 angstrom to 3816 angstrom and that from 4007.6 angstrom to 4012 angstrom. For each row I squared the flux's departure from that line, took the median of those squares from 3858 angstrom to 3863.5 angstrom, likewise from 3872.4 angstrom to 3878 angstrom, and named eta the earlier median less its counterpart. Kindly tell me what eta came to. -0.004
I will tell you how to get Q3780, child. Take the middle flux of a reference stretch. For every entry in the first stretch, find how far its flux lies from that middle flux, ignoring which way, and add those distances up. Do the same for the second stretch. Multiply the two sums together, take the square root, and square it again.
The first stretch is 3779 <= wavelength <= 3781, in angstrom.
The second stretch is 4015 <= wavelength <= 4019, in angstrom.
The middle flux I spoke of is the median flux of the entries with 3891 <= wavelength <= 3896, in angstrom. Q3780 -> 0.10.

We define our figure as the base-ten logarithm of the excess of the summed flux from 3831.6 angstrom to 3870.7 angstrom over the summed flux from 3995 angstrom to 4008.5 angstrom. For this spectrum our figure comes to 1.6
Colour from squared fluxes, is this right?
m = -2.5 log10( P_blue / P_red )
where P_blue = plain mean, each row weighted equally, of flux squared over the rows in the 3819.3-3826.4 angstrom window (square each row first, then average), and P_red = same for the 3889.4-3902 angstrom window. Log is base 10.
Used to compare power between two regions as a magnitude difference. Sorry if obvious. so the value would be -0.1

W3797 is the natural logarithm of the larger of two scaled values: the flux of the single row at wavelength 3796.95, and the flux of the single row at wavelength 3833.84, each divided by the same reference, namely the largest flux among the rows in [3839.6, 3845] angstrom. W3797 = 0.02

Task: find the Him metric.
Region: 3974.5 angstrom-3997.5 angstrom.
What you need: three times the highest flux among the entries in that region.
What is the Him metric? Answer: 4.6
